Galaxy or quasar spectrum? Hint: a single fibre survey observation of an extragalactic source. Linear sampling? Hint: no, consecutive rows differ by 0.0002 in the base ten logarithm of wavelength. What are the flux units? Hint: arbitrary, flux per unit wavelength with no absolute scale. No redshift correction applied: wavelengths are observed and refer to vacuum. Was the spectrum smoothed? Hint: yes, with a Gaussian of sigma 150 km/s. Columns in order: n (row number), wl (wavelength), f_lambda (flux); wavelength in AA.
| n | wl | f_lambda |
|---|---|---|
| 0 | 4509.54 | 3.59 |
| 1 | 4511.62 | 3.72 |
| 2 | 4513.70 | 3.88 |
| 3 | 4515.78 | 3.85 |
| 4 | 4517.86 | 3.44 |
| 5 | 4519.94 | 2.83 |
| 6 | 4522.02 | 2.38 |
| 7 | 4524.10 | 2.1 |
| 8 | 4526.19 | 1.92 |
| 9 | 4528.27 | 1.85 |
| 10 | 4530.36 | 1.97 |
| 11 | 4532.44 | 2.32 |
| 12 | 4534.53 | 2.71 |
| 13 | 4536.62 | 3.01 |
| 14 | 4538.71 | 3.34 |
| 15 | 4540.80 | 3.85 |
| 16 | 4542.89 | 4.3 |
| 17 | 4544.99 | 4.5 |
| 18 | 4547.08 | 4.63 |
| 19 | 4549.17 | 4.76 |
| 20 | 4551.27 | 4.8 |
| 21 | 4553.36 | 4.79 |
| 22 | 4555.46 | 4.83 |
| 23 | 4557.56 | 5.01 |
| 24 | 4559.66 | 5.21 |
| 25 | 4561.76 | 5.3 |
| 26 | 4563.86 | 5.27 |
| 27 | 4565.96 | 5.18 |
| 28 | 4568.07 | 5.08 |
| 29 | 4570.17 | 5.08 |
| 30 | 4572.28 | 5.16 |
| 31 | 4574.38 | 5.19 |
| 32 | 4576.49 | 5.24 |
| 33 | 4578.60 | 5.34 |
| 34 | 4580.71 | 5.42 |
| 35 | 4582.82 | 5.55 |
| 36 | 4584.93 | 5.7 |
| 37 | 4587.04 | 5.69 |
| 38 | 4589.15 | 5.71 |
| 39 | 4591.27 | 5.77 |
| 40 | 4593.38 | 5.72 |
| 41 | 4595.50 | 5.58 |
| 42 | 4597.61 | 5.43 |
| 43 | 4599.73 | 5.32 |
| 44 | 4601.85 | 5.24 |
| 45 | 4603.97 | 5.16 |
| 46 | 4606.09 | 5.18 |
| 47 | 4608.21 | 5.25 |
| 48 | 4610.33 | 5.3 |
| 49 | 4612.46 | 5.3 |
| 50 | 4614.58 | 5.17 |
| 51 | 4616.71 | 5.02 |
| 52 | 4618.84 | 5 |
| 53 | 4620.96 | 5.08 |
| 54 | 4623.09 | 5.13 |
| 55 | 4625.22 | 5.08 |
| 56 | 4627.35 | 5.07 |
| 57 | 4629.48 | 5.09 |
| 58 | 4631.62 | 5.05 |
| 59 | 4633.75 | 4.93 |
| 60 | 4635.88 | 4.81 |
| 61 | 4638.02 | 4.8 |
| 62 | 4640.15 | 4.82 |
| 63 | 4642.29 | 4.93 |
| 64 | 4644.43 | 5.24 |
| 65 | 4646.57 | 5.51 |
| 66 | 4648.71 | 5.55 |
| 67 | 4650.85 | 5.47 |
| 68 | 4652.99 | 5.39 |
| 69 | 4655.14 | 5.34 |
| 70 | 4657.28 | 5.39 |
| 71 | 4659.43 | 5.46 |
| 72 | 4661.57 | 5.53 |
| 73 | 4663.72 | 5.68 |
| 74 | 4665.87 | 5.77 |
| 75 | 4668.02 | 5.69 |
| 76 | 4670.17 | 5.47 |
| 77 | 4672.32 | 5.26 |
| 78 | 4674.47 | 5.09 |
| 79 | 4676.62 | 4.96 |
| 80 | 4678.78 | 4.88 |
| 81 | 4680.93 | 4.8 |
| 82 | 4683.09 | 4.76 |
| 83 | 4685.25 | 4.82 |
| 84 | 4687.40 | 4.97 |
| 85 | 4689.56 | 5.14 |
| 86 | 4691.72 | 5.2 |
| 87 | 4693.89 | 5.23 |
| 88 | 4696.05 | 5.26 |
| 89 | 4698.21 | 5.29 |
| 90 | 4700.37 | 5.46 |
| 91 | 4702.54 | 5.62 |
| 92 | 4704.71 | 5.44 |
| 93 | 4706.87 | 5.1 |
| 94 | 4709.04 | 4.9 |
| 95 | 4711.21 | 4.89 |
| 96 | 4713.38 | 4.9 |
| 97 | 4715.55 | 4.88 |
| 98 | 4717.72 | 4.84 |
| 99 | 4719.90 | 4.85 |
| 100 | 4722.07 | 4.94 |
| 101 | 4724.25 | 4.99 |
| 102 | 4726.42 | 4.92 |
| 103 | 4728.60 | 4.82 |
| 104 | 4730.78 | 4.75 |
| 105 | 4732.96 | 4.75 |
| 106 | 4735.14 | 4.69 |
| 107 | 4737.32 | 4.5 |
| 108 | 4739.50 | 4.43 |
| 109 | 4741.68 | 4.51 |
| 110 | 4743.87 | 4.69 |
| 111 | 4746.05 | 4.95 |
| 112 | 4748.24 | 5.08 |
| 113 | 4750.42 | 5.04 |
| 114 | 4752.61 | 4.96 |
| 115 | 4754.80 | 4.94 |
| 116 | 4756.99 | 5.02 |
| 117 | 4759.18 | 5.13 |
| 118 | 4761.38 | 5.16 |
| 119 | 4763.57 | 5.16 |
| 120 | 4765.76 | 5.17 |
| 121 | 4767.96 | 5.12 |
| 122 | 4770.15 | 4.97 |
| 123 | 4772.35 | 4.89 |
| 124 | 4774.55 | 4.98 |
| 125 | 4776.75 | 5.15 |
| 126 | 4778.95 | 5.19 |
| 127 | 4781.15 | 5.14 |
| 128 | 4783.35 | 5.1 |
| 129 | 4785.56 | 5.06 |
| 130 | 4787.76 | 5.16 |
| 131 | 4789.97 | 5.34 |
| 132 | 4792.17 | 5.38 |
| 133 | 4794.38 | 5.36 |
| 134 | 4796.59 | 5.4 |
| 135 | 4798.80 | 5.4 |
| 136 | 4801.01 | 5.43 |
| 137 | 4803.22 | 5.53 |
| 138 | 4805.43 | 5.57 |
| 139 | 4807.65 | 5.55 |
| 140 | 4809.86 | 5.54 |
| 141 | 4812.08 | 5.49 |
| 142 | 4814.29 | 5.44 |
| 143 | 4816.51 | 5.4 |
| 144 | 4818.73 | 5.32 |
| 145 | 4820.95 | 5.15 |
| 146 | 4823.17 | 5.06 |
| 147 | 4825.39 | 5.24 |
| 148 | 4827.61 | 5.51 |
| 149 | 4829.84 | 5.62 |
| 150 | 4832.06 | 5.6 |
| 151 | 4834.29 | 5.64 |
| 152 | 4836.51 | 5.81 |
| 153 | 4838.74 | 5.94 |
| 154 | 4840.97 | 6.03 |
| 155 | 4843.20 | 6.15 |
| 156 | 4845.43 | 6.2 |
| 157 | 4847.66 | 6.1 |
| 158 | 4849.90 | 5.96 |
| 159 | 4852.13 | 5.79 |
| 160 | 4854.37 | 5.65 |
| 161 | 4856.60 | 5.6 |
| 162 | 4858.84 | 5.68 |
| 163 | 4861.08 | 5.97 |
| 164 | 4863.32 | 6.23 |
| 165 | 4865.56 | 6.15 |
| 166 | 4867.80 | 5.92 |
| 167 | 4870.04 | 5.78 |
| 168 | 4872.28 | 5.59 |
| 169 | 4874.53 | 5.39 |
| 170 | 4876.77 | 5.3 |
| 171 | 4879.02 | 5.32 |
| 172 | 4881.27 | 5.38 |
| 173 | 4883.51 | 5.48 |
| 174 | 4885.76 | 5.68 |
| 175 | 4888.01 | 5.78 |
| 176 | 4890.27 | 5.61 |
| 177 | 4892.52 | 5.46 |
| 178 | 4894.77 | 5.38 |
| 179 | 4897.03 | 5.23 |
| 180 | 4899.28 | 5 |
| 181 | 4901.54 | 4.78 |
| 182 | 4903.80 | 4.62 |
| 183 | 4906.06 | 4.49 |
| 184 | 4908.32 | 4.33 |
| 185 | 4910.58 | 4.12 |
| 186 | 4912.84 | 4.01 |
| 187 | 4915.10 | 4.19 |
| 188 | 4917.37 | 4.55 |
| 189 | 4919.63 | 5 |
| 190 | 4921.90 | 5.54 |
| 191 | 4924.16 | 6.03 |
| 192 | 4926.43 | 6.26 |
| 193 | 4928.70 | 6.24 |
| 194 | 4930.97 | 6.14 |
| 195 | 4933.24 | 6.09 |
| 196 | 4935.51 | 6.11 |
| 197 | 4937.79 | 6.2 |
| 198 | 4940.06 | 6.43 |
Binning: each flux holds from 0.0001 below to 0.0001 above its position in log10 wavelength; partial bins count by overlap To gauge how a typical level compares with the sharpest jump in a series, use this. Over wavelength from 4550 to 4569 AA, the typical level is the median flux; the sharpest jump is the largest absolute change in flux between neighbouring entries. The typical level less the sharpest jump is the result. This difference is 4.9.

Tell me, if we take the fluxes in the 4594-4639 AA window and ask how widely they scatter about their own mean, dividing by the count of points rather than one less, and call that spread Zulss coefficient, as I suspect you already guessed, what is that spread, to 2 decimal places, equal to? 0.18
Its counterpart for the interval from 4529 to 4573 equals 1.02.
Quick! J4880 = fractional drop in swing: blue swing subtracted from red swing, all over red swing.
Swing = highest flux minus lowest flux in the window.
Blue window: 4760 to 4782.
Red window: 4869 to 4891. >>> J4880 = 0.4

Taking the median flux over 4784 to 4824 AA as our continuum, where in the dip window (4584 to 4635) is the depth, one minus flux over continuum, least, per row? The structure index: 4591.27 AA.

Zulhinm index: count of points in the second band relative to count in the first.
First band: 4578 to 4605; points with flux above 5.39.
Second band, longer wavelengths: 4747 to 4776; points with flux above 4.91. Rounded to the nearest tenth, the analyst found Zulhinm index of 1.3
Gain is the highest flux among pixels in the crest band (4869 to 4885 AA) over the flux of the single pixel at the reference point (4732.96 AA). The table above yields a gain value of 1.22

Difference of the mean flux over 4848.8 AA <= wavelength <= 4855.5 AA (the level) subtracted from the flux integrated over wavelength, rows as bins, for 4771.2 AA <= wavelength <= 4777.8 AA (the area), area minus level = 27.2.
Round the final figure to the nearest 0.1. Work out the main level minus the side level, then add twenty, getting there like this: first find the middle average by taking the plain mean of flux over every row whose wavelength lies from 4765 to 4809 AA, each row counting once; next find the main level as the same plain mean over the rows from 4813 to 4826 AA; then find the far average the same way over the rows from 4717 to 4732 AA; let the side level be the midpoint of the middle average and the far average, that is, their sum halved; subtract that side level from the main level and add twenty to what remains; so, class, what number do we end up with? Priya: 20.2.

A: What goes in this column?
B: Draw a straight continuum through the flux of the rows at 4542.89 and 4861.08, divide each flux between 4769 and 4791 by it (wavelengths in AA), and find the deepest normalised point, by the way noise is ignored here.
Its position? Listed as 4772.35 AA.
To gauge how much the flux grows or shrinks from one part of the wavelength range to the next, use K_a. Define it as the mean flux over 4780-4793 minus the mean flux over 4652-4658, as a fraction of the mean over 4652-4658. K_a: -0.033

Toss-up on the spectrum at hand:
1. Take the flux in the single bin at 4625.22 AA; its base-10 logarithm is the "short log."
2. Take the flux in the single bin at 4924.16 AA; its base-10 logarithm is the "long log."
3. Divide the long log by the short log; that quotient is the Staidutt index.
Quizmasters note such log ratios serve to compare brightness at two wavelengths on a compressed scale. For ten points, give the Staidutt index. 1.11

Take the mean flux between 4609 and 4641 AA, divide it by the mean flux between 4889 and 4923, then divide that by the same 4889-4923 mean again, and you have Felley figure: 0.217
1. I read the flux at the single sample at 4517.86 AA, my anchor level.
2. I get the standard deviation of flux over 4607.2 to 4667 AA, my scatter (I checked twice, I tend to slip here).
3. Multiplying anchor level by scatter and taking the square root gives 0.95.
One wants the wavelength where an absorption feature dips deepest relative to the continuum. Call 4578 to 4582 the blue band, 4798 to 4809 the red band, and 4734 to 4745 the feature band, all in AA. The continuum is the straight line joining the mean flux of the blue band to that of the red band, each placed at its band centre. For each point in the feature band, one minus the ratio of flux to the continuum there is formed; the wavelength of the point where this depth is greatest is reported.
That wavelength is 4739.50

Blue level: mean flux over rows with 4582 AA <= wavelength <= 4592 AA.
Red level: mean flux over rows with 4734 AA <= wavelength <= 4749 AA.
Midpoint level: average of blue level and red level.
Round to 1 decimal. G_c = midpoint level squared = 26.9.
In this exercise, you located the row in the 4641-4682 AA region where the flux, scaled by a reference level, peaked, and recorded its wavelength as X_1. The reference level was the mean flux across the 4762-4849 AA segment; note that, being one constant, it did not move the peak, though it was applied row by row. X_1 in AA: 4665.87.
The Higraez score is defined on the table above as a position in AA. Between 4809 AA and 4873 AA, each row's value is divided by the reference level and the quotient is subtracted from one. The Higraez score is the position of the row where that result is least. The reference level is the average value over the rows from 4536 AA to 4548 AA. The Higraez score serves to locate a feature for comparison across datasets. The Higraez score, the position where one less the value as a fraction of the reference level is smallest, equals 4863.32 AA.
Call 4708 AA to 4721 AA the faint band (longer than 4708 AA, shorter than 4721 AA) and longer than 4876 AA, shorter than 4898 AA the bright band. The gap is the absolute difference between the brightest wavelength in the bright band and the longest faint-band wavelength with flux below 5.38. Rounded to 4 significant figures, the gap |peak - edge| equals 168.1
